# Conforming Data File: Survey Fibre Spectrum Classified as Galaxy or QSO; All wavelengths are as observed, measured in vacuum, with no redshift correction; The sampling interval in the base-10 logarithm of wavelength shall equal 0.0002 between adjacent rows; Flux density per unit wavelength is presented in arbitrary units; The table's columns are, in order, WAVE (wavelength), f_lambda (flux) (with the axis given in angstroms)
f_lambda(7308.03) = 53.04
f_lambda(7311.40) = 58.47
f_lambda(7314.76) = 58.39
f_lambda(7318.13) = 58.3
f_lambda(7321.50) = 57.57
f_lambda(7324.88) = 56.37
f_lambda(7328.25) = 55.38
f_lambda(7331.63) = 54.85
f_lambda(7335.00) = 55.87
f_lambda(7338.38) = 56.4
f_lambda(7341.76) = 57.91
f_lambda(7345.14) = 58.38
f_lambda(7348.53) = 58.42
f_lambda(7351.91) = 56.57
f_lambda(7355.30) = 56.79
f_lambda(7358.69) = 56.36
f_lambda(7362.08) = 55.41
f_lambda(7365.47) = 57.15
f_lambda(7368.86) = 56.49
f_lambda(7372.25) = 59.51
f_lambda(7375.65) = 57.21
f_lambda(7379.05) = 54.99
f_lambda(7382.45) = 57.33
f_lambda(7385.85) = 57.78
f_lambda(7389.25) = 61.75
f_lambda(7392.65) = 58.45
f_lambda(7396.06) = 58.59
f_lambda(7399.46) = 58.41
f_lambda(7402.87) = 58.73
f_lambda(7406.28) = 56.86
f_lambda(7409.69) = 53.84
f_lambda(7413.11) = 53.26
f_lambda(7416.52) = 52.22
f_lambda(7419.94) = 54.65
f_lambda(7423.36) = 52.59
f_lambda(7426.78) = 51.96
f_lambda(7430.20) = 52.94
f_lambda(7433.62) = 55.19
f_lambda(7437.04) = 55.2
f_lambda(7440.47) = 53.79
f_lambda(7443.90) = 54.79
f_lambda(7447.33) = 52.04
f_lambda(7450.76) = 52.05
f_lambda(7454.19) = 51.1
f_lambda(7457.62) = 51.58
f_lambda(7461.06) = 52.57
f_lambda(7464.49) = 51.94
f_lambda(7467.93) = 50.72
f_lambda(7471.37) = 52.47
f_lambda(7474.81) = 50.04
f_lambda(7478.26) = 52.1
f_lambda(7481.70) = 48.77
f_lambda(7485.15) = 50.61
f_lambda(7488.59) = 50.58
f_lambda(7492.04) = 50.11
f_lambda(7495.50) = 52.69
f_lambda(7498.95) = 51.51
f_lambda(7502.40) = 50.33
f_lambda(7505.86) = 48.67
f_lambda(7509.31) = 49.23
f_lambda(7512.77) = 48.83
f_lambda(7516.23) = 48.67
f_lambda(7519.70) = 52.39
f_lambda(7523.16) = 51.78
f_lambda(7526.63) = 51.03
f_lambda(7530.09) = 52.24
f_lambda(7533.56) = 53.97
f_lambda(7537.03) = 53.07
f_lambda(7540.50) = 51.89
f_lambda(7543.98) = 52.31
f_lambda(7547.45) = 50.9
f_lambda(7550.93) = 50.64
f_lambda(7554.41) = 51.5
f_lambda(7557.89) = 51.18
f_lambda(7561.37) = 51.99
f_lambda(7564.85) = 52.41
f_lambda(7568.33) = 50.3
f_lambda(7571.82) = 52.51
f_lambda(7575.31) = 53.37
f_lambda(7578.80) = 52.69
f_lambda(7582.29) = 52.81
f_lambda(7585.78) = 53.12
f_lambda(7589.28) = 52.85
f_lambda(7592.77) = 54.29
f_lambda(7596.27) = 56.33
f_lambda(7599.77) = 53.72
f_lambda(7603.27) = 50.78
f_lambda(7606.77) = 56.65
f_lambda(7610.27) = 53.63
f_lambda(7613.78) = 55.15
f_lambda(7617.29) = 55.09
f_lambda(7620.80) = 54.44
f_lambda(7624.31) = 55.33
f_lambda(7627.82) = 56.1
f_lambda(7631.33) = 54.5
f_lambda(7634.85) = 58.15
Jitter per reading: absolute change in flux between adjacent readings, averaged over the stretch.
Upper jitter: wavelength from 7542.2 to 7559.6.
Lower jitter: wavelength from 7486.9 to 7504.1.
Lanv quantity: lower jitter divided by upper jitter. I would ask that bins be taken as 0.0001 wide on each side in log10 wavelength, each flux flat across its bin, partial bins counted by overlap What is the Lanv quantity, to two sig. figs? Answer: 1.9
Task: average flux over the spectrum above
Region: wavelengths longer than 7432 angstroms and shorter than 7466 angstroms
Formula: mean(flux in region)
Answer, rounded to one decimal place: 53.0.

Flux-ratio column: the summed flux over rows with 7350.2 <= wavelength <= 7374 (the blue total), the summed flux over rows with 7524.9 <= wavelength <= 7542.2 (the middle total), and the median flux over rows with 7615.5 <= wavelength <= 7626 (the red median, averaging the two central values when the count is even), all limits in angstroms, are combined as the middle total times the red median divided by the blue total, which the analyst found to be 36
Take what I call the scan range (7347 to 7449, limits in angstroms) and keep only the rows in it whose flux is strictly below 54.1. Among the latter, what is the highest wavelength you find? 7447.33 angstroms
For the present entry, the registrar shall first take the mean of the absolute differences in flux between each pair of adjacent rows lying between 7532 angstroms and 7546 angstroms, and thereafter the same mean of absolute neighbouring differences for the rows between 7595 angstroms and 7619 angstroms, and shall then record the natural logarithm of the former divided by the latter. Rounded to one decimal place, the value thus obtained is -1.2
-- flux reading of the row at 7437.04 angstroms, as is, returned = 55.2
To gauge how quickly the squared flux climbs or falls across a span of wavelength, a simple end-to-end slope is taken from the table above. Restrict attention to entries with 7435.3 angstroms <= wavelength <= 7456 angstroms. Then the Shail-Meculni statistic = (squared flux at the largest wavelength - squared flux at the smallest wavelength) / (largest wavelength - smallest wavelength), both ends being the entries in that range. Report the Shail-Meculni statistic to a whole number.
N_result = -25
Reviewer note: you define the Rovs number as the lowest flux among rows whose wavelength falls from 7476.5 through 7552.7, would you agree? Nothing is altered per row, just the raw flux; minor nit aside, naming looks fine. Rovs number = 48.67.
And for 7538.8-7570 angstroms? 50.3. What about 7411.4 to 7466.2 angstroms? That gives 51.1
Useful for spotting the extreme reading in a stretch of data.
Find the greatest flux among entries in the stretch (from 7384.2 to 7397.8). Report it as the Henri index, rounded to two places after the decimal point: 61.75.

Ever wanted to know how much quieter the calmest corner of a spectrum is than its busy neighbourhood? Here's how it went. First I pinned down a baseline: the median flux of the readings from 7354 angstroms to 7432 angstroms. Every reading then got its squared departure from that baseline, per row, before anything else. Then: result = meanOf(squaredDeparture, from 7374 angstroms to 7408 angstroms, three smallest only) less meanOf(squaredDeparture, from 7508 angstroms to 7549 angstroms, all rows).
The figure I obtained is -32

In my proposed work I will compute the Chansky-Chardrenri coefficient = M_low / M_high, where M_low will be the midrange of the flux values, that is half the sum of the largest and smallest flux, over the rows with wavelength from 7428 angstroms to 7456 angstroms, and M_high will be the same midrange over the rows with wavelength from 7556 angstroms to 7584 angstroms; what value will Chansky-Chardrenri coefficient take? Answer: 1.03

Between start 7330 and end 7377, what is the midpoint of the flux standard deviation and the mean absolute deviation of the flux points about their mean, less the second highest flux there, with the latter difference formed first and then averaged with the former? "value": -28.1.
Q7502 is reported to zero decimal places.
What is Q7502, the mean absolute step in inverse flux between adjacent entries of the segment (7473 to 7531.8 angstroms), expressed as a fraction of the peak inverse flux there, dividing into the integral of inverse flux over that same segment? 45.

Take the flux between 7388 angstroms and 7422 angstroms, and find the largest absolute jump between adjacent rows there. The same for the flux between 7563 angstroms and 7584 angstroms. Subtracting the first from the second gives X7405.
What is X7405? -1.1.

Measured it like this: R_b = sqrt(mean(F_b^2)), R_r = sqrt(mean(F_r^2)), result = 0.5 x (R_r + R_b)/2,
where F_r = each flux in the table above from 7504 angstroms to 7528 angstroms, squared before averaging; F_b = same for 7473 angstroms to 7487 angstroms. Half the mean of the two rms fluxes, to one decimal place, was 25.1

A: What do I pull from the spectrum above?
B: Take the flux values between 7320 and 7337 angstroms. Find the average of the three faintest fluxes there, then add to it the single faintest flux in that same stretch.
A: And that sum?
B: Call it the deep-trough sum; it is 110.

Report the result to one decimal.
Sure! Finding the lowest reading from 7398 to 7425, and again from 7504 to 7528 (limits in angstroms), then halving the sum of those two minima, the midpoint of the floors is 50.4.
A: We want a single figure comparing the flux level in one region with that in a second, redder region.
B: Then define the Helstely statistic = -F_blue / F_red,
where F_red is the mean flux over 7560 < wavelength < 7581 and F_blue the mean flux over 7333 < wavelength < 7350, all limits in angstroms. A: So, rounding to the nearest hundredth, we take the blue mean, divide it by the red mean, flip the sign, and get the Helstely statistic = -1.10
